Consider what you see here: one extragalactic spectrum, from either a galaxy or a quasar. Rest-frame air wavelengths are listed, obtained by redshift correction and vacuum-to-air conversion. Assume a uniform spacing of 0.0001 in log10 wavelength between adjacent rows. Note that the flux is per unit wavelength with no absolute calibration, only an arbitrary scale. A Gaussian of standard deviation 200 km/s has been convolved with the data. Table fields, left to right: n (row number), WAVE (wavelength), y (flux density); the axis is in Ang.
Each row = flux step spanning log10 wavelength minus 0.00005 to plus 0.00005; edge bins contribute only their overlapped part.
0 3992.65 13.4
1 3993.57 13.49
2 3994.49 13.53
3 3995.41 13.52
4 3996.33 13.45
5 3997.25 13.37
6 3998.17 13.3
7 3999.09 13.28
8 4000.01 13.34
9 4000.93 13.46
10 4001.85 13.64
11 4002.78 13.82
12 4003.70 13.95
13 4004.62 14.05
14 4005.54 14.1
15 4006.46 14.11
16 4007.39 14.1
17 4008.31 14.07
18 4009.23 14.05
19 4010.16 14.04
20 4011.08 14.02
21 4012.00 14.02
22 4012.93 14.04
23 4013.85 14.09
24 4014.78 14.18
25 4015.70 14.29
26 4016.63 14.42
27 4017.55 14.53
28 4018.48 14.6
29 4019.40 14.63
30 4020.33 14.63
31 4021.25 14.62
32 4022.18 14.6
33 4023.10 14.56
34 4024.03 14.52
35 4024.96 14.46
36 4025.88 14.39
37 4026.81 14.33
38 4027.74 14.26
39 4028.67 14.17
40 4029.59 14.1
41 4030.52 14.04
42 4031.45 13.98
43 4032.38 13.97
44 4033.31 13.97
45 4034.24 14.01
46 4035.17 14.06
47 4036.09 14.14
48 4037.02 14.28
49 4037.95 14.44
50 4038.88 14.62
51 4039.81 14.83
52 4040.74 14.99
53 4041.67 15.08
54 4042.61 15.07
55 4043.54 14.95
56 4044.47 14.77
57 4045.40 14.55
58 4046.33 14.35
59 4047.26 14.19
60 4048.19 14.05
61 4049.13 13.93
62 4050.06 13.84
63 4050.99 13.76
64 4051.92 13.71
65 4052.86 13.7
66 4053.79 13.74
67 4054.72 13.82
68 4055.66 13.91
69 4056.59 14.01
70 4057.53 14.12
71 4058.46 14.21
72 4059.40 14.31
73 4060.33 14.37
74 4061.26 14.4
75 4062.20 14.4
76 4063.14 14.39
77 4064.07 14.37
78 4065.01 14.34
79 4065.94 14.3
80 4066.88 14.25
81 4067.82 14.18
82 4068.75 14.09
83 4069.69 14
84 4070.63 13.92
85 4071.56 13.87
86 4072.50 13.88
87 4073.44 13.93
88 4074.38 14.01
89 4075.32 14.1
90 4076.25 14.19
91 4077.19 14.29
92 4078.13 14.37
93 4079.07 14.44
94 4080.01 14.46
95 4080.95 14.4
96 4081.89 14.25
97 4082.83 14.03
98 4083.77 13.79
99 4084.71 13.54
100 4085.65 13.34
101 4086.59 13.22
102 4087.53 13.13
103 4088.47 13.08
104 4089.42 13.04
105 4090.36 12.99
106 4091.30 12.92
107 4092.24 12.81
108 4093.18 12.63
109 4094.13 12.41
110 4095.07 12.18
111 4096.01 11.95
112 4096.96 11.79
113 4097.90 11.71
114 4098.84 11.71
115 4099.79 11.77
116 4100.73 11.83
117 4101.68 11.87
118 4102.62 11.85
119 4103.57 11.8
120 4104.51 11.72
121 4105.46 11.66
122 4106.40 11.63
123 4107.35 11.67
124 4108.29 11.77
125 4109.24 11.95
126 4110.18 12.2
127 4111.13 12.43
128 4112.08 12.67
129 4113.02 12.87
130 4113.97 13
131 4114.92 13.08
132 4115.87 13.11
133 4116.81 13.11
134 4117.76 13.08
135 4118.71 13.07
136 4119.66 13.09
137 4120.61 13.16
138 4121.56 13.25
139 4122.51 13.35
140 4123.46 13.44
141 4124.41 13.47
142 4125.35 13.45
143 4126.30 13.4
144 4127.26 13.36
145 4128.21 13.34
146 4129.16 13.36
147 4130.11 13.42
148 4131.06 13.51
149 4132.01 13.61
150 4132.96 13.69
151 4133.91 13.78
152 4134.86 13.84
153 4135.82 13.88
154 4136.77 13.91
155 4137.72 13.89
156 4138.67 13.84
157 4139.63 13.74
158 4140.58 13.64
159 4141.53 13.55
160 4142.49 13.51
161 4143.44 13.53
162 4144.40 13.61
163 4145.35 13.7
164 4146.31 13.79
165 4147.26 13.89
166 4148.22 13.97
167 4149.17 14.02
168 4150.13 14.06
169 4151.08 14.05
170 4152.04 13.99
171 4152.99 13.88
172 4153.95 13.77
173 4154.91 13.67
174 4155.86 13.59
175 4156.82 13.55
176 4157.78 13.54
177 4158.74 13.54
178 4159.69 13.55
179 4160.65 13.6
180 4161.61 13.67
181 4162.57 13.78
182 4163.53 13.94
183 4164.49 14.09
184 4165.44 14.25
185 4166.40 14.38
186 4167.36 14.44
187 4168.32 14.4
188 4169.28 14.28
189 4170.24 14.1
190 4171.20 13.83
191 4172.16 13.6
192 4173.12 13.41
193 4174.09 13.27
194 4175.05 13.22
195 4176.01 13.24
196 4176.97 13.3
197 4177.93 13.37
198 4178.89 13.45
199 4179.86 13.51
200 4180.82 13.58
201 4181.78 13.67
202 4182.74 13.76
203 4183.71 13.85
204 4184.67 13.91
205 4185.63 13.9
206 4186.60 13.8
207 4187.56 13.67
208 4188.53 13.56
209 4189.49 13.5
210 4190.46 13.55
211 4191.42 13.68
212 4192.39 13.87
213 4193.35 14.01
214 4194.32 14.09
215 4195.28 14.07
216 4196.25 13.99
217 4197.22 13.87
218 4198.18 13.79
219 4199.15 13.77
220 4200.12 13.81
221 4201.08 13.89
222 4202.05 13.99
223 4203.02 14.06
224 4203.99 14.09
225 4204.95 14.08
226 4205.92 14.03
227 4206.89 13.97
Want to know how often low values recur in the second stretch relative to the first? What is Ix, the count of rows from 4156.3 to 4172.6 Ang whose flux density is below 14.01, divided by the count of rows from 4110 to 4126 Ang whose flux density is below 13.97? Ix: 0.6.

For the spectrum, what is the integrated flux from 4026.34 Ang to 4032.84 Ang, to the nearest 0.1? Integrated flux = 91.7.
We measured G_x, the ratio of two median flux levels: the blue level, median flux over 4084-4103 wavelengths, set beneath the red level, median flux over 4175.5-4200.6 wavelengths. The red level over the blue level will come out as 1.10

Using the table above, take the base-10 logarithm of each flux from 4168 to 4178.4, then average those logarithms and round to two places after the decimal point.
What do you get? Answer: 1.13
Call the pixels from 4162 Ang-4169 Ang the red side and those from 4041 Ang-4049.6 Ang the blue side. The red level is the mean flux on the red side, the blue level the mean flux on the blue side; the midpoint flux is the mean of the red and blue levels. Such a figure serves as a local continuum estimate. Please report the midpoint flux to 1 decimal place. 14.4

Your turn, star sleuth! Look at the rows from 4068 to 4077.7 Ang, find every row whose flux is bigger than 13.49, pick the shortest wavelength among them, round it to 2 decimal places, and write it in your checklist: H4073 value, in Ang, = 4068.75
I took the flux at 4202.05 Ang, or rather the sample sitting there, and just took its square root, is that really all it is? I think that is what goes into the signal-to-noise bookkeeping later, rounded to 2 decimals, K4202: 3.74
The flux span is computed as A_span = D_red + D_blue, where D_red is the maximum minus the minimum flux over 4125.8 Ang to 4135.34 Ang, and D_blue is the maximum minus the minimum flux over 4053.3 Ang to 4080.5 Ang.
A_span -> 1.2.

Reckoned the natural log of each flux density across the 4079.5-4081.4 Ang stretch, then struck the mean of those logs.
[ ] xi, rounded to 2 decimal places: 2.67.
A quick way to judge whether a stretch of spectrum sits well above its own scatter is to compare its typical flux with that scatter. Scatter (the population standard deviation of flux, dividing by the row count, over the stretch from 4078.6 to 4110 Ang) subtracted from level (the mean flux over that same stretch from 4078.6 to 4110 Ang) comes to 11.7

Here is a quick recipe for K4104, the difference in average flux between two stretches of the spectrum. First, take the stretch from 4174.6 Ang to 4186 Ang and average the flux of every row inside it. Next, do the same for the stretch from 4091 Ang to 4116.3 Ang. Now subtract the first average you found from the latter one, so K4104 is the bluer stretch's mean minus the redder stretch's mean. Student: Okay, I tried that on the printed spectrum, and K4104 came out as -1.4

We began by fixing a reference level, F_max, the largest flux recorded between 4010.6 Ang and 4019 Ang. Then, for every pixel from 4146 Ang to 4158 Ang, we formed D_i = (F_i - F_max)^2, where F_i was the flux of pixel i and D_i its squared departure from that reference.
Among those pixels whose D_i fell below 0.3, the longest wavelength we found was 4150.13 Ang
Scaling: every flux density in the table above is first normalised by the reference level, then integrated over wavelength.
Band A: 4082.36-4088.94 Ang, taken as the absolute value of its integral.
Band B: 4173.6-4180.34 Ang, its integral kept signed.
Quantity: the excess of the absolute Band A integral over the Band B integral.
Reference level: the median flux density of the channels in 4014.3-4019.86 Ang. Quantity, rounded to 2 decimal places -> -0.09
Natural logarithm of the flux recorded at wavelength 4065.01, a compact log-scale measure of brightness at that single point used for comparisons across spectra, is 2.66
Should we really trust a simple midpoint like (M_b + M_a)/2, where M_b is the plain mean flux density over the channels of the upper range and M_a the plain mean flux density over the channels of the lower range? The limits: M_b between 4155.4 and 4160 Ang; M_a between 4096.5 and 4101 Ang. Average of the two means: 12.7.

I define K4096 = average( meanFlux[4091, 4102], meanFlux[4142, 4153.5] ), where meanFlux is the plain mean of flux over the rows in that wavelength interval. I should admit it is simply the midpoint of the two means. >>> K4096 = 13.0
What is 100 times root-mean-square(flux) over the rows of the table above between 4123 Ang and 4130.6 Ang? 1341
